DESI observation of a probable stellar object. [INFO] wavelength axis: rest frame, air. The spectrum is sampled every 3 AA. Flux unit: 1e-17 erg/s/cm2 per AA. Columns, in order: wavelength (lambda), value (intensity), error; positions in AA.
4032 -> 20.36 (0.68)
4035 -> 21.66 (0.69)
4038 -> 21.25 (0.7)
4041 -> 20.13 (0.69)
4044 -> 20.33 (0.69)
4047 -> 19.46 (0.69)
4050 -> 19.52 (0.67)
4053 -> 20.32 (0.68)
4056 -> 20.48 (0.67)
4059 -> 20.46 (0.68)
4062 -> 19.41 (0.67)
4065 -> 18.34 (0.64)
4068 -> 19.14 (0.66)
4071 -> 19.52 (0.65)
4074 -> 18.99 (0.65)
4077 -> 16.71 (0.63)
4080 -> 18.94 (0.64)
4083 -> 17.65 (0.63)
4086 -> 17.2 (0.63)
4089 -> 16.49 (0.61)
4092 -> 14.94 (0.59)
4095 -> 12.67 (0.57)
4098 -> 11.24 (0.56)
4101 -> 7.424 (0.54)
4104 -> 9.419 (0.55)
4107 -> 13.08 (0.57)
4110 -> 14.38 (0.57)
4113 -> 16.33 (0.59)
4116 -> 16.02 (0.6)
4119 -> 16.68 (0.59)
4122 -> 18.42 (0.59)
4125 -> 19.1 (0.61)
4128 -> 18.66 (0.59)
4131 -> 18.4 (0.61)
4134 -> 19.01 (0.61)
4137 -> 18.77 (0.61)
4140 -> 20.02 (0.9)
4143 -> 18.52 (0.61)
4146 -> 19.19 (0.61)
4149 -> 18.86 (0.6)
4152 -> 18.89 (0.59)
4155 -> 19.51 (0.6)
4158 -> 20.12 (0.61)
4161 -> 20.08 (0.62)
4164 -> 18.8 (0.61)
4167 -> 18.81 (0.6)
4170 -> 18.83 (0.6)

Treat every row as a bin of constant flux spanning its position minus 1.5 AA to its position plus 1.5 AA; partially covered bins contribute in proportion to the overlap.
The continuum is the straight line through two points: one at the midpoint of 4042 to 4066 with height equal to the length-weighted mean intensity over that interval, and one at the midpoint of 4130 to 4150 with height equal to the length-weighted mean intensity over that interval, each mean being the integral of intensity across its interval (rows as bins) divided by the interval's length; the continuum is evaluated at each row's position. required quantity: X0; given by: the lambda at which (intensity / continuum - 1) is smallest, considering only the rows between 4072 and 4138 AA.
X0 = 4101 AA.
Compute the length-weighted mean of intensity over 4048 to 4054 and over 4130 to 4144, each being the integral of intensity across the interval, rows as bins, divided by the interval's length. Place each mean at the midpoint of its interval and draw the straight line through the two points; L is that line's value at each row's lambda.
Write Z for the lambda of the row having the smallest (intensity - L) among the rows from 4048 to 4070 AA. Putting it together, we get 4065 AA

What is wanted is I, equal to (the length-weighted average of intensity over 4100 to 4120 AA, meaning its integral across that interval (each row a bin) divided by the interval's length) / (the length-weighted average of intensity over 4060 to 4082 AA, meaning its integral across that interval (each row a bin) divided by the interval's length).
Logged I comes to 0.72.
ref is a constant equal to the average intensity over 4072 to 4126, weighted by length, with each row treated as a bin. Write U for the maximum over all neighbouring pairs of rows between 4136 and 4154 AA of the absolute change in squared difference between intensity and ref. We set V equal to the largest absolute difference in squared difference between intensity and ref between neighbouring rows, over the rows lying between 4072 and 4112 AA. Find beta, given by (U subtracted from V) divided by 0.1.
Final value 338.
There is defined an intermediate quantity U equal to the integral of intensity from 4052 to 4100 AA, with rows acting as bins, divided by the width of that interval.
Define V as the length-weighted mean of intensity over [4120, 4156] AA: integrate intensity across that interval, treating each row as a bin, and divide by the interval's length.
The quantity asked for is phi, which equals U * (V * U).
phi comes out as 5805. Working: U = 17.5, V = 19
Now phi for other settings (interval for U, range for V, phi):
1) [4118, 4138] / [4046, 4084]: 6538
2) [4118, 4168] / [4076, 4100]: 5582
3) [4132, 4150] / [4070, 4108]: 5410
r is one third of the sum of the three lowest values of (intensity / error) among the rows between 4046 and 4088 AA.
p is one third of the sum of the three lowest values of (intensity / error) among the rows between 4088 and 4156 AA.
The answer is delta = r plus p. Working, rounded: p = 17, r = 27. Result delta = 44.26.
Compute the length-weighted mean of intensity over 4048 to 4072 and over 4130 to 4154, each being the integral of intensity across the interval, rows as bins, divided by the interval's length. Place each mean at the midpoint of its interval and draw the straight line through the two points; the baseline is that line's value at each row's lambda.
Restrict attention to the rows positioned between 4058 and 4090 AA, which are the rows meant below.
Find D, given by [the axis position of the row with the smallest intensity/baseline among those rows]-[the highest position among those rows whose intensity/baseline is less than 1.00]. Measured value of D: 0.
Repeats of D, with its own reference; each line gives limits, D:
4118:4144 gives -24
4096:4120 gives -18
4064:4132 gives -30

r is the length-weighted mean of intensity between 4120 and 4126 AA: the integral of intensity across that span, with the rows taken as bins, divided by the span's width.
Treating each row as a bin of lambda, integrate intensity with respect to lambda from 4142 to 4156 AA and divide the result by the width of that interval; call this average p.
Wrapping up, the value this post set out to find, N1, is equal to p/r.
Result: 1.02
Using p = 19.0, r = 18.6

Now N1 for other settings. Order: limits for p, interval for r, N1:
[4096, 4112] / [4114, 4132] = 0.64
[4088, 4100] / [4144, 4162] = 0.69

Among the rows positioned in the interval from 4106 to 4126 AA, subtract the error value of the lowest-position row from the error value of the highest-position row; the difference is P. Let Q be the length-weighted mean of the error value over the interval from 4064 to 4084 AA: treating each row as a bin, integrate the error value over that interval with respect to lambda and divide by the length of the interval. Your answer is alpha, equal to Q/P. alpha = 16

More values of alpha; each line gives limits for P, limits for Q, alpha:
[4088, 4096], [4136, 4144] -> -18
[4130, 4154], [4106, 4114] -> -29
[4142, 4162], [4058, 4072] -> 66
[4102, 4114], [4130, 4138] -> 15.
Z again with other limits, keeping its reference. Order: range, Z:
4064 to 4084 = 4077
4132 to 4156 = 4143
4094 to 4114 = 4101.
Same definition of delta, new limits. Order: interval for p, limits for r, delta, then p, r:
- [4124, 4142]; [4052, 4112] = 44.71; 28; 17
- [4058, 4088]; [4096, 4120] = 44.26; 27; 17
